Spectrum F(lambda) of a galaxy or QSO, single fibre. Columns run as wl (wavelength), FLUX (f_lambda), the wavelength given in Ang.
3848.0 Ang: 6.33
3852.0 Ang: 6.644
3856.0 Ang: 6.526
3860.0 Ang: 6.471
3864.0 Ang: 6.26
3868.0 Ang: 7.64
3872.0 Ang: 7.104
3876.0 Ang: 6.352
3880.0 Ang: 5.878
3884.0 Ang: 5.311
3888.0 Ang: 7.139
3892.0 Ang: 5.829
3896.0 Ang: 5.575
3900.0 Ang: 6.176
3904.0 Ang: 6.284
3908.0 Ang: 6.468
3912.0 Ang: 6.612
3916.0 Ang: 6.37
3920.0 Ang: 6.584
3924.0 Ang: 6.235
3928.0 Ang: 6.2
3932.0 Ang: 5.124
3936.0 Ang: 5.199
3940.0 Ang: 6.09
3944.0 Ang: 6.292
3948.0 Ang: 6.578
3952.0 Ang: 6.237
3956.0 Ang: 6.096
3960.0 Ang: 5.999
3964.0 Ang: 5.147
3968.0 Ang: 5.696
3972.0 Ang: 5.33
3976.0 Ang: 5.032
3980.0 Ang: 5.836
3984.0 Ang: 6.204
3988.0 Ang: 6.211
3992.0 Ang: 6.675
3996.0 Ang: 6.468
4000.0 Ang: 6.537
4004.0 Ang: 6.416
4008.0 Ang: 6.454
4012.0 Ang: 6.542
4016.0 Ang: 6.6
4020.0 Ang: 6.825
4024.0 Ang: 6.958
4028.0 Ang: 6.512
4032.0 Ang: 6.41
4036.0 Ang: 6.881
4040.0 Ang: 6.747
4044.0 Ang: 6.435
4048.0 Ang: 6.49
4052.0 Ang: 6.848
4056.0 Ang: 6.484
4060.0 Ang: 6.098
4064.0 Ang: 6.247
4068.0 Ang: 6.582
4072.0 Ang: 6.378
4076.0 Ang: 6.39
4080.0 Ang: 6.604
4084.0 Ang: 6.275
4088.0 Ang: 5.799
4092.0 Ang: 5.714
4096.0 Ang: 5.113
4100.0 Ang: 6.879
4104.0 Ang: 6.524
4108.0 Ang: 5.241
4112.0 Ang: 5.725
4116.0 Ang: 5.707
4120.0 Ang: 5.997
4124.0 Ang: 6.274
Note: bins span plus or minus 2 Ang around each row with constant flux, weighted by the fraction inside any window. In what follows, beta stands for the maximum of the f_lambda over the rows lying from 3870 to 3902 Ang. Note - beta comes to 7.139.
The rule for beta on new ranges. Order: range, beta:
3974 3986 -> 6.204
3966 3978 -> 5.696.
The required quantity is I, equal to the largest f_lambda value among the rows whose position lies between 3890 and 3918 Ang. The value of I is 6.612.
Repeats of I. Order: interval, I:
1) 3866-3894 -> 7.64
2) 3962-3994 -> 6.675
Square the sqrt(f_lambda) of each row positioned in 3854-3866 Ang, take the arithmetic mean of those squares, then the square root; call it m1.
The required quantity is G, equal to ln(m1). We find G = 0.930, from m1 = 2.53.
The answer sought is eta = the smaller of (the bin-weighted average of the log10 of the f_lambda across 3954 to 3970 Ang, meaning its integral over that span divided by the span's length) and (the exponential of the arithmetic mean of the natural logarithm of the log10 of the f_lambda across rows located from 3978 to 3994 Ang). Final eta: 0.758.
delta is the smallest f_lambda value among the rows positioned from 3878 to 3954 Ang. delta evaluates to 5.124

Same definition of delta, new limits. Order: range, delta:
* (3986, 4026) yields 6.211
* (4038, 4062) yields 6.098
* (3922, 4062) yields 5.032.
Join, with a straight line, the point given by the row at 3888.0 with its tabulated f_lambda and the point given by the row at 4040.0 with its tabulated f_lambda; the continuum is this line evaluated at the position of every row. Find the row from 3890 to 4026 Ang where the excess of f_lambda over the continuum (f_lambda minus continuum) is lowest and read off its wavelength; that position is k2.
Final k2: 3932.0 Ang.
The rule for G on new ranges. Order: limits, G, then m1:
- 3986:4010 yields 0.933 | 2.54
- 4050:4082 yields 0.932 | 2.54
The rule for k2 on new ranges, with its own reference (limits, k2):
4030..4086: 4060.0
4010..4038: 4032.0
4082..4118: 4096.0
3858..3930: 3884.0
